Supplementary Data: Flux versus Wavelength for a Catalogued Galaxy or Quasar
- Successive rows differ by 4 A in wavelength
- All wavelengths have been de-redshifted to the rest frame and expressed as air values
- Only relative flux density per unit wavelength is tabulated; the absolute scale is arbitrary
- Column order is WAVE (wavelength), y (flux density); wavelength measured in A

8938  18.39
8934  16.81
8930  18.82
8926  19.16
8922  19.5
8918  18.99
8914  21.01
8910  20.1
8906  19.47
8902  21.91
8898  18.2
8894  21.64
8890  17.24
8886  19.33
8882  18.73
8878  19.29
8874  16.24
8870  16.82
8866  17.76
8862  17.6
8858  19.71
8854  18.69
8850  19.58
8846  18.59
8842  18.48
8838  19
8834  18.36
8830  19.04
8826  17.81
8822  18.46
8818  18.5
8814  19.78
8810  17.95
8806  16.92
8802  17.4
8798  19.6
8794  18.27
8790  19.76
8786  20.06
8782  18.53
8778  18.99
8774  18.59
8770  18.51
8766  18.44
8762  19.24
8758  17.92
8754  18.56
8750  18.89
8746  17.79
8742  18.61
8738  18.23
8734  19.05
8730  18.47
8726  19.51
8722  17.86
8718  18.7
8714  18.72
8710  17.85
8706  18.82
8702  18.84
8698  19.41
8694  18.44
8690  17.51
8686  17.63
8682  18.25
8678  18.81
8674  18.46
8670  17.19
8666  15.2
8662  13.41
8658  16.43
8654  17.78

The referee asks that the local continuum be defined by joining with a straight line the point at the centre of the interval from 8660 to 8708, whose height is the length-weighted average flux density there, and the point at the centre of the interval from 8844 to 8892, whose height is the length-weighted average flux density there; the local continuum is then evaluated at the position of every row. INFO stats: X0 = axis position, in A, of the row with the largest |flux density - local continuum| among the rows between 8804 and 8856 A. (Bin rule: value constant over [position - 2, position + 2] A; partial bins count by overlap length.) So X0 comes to 8814 A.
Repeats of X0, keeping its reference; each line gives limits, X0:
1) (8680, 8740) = 8726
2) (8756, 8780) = 8762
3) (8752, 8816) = 8786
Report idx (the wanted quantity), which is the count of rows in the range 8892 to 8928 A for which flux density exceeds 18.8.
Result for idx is 8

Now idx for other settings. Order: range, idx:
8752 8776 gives 1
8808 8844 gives 3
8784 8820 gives 4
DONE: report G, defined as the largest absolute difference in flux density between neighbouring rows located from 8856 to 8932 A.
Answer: 4.4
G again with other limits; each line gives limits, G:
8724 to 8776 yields 1.3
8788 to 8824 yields 2.2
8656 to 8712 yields 3.0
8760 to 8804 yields 2.2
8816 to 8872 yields 2.1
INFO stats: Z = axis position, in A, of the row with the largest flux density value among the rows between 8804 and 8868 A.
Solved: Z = 8814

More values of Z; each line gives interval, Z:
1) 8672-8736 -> 8726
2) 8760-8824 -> 8786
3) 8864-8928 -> 8902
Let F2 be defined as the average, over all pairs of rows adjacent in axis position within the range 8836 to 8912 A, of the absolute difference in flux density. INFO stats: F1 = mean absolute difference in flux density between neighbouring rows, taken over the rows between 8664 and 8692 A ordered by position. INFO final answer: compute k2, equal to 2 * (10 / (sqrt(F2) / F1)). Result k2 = 13.1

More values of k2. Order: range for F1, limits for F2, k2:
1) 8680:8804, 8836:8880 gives 15.2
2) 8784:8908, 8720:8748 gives 29.0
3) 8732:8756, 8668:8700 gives 16.6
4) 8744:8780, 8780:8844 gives 11.8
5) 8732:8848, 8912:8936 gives 15.8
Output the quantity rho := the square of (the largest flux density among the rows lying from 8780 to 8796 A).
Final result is 402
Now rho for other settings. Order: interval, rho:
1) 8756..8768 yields 370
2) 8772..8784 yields 361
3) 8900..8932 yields 480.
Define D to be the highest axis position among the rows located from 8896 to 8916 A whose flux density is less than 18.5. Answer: 8898 A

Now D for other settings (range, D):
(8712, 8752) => 8746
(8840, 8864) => 8862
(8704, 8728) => 8722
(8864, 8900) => 8898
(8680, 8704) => 8694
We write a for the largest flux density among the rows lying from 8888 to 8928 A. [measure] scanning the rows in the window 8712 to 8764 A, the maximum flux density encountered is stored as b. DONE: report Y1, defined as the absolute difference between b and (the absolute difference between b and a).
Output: 17.1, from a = 21.91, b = 19.51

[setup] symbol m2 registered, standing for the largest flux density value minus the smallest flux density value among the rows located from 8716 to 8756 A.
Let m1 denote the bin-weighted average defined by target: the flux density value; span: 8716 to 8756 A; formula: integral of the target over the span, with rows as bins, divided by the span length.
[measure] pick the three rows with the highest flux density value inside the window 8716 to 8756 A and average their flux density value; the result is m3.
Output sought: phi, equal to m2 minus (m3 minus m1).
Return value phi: 1.1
